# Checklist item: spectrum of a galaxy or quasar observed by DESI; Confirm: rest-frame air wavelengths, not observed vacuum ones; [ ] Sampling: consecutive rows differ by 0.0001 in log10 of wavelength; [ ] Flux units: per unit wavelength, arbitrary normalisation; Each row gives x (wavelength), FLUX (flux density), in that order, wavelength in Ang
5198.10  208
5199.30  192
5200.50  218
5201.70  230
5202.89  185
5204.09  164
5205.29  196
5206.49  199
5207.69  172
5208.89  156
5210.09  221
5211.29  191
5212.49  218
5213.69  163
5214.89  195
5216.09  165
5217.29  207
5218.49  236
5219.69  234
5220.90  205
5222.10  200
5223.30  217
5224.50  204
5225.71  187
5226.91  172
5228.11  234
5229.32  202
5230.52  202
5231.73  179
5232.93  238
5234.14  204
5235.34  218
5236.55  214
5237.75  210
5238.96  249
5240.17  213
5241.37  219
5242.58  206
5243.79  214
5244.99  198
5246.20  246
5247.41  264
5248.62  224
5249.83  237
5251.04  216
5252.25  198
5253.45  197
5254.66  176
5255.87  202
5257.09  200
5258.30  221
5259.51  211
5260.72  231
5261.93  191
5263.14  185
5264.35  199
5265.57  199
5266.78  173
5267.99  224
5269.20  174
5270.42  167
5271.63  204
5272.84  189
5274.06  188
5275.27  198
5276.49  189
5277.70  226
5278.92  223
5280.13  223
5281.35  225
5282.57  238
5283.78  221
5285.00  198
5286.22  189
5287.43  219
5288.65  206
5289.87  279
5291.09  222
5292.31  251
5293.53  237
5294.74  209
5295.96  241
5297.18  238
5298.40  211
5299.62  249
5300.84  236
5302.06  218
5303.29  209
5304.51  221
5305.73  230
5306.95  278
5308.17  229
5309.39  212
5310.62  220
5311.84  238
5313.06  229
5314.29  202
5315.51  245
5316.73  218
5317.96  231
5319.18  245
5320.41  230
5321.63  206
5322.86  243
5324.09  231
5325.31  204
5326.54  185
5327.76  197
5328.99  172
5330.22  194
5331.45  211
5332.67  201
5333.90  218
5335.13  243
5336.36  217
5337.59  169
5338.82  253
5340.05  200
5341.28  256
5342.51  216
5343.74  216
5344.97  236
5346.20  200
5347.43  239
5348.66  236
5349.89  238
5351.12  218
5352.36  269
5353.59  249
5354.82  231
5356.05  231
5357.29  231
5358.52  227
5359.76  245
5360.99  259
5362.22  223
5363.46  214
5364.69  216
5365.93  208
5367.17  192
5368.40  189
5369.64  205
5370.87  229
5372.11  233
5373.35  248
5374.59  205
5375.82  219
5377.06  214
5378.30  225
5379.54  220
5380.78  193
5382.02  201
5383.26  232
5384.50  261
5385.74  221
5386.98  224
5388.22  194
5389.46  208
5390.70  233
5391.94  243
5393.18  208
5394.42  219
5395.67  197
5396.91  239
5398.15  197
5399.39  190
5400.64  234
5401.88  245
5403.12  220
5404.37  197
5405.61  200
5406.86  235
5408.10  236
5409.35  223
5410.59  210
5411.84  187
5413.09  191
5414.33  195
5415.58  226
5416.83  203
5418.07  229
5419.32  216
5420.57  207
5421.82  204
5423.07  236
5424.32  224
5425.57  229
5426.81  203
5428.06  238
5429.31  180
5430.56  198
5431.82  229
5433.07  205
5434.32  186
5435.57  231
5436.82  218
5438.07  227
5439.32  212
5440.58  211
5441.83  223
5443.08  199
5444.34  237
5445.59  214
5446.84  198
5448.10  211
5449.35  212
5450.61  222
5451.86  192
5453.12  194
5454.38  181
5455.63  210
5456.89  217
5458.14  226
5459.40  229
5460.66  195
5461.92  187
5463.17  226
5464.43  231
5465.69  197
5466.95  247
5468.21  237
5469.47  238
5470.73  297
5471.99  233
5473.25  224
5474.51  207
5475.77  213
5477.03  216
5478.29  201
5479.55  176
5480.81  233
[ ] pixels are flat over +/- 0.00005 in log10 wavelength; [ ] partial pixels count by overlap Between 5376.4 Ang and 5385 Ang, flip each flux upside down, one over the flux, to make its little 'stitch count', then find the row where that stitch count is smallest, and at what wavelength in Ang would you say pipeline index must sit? 5384.50 Ang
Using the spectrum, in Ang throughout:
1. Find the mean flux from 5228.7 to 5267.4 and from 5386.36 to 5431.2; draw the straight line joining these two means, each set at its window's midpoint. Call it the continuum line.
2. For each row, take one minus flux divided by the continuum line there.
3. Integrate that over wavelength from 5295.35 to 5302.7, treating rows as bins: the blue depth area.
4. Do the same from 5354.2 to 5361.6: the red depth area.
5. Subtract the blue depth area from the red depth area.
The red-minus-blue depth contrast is -0.1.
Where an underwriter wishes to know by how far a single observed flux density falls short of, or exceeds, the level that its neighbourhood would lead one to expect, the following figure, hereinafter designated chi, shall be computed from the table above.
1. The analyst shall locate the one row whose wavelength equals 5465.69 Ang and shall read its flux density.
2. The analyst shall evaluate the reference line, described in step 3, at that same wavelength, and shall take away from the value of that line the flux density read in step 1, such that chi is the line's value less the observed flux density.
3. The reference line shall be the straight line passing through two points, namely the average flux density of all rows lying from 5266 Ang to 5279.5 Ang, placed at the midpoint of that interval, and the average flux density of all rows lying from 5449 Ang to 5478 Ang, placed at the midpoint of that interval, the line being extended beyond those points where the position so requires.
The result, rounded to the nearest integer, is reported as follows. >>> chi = 22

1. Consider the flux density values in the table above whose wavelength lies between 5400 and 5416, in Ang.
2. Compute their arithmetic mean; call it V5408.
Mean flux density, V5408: 215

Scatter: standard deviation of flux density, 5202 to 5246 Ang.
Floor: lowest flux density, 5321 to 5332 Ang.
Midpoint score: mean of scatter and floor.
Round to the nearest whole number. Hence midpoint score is 97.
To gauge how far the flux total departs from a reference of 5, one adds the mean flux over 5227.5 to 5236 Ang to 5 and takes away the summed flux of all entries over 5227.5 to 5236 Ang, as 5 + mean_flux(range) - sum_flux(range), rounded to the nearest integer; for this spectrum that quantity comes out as -1261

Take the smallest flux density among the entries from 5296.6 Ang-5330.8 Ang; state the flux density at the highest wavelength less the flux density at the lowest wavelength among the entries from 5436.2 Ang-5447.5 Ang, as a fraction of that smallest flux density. -0.12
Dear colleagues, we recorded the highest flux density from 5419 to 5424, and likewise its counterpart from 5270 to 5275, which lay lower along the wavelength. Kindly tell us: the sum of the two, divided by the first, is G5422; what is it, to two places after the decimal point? 1.86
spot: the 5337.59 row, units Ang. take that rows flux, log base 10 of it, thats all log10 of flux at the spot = 2.23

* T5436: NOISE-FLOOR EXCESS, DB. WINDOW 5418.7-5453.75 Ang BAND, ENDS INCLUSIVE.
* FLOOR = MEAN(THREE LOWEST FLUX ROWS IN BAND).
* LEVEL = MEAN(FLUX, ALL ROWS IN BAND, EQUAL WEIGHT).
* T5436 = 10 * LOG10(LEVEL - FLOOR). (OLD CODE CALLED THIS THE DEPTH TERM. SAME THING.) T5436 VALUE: 14.3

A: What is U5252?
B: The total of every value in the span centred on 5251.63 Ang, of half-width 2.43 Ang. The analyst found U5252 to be 848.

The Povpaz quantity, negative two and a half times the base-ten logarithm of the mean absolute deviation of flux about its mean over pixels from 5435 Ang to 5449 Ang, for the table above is -2.47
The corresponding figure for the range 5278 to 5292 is -2.87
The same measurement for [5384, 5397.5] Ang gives -3.01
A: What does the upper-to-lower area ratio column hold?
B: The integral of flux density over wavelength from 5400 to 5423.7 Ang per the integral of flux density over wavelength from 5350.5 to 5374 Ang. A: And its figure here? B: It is 0.96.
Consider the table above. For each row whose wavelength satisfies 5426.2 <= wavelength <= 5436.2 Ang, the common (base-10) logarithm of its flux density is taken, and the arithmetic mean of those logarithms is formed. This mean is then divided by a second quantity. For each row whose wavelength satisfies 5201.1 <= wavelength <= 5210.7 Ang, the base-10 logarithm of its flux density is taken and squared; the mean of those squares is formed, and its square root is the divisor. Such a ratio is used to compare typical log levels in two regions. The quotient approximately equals 1.02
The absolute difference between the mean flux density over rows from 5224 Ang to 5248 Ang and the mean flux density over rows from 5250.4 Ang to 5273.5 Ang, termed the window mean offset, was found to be 15.9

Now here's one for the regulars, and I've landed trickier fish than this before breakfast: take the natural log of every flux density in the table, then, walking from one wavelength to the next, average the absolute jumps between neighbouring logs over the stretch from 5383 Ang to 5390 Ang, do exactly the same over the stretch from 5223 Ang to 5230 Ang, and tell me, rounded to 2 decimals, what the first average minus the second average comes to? -0.04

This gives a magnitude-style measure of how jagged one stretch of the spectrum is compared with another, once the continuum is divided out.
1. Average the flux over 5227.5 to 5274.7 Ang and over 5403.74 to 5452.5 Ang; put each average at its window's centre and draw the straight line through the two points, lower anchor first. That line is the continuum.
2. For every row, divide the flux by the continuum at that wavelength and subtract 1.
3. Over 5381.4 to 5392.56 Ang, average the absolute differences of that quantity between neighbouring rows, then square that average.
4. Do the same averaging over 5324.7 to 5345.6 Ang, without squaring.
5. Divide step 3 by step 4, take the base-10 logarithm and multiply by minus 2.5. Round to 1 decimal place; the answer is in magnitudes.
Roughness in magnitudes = 2.7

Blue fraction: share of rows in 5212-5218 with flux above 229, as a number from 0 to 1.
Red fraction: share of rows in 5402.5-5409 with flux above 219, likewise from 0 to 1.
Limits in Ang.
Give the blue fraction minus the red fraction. -0.60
